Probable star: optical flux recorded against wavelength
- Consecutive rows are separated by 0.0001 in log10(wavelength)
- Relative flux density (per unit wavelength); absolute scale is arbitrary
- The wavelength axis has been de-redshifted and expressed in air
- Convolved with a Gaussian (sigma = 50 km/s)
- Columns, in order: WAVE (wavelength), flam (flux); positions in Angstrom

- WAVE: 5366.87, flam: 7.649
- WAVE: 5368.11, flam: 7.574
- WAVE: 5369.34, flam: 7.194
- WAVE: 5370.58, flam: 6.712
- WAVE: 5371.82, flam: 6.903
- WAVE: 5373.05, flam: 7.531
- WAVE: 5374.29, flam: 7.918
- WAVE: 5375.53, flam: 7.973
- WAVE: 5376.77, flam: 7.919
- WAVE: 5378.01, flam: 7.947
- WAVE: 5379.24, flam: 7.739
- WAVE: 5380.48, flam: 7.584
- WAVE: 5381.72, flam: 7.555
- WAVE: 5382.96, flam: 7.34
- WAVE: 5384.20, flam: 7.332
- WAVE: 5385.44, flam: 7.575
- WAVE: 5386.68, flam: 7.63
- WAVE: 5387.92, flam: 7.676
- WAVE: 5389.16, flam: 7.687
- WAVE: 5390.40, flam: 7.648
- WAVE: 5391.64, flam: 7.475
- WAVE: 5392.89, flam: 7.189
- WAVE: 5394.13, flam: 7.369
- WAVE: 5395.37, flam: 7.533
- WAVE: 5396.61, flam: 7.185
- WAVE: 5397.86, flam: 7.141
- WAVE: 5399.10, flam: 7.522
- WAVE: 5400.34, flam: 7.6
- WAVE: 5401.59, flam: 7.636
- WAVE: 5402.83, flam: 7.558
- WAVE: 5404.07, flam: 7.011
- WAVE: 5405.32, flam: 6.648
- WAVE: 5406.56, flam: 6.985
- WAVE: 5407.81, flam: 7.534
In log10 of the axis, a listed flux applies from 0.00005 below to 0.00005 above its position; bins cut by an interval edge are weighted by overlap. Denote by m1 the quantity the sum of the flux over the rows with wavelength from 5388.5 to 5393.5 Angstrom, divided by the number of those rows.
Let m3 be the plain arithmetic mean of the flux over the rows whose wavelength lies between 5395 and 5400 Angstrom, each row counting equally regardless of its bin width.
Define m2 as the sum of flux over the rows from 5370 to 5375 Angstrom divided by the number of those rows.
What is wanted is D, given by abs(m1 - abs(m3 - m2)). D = 7.4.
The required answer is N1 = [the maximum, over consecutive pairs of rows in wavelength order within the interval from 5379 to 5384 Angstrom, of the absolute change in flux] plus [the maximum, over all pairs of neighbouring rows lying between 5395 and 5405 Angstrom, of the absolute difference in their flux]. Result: 0.76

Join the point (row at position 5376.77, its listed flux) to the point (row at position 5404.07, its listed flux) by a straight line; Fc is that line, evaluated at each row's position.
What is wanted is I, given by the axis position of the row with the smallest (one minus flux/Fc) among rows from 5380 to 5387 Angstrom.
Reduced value 5386.68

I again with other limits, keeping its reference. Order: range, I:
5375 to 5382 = 5378.01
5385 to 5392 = 5390.40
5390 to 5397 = 5395.37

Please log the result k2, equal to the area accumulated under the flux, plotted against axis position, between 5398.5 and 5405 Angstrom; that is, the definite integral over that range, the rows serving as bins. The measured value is 48.3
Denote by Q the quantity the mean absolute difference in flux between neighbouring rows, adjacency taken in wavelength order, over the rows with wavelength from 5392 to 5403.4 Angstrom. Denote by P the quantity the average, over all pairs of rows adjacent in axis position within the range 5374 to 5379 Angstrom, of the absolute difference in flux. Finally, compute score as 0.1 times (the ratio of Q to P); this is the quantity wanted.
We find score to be 0.358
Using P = 0.05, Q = 0.164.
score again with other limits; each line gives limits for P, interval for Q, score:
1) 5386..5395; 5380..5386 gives 0.101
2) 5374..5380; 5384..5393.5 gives 0.141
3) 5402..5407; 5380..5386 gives 0.030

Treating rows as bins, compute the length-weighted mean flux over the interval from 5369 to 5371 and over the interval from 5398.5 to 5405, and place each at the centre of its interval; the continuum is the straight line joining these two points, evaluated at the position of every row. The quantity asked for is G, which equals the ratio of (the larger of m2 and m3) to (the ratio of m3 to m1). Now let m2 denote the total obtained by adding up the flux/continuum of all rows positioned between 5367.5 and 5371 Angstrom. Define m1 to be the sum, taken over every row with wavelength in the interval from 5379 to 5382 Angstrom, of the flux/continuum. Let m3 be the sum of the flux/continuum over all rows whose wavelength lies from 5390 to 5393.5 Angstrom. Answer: 3.26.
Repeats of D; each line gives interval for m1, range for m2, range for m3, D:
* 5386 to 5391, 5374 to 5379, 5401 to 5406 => 6.9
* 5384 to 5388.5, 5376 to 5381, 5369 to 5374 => 6.8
